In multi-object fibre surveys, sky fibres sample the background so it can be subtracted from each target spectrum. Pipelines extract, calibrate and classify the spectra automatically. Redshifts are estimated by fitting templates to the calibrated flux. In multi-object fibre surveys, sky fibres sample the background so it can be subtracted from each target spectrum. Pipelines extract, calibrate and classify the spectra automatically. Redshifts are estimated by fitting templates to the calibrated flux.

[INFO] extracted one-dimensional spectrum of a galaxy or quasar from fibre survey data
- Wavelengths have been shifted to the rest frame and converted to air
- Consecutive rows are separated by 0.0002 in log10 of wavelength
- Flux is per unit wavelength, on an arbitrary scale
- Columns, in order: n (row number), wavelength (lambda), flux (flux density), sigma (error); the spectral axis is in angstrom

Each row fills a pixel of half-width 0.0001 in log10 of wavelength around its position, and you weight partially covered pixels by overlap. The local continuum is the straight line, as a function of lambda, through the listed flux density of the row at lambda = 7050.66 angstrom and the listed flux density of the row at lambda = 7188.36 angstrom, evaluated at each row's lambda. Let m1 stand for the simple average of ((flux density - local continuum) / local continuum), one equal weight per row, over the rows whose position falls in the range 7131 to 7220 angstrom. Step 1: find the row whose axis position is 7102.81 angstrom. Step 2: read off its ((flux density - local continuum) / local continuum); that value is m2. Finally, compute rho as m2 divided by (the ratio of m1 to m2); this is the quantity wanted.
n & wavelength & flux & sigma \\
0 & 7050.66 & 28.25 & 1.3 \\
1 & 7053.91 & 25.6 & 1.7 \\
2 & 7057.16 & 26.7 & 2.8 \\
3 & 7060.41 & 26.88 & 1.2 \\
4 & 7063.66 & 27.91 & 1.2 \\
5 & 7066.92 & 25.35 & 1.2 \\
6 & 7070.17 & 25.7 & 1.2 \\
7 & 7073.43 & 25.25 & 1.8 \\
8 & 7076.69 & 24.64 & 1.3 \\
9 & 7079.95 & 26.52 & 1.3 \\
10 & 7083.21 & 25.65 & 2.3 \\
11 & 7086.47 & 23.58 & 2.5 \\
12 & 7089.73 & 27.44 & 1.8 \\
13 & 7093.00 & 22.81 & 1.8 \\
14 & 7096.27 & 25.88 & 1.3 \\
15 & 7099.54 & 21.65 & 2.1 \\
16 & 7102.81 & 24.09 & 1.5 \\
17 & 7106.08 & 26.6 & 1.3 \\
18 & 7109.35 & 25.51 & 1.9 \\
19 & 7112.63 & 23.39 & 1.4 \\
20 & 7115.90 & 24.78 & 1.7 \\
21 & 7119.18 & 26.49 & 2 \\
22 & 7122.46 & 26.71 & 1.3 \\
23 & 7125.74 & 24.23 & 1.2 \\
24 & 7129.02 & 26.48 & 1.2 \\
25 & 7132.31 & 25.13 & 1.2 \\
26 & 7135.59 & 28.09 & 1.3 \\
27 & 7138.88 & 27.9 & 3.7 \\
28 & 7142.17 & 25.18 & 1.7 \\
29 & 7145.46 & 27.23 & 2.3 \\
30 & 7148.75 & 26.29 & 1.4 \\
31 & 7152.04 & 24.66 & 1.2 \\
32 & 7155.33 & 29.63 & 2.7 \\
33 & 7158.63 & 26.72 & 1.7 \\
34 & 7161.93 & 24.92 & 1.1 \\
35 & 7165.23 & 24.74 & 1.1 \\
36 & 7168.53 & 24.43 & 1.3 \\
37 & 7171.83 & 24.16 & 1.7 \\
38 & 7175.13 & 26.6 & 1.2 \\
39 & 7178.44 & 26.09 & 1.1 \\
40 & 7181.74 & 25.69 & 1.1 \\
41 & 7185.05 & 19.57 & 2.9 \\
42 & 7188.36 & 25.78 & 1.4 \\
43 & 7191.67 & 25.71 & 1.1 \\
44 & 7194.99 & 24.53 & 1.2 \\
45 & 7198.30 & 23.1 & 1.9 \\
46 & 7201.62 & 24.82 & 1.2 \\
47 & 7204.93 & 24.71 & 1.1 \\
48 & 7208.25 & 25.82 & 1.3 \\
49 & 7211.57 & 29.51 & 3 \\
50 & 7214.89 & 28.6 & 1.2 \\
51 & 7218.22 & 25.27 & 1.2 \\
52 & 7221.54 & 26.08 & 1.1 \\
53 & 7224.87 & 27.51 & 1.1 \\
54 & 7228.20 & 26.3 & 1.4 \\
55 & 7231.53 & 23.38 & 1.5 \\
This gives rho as -1.31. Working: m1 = -0.0106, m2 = -0.12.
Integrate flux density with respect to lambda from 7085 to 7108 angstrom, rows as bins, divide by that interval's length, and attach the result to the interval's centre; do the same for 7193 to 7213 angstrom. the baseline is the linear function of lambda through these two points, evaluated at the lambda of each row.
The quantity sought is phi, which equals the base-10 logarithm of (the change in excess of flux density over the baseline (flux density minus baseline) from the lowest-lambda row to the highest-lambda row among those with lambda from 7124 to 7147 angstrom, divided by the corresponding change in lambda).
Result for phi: -0.8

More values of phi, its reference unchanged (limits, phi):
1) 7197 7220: -1.0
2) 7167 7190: -1.2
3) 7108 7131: -1.4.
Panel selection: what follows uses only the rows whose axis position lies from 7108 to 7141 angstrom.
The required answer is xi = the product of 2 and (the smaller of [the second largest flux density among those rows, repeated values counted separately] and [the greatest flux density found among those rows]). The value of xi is 55.8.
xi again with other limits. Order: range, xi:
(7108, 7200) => 56.2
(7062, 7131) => 54.9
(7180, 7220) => 57.2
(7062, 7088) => 53.0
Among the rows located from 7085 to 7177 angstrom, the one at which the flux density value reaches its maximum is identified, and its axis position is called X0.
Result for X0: 7155.33 angstrom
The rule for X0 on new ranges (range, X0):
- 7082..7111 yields 7089.73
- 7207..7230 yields 7211.57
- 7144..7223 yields 7155.33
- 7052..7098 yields 7063.66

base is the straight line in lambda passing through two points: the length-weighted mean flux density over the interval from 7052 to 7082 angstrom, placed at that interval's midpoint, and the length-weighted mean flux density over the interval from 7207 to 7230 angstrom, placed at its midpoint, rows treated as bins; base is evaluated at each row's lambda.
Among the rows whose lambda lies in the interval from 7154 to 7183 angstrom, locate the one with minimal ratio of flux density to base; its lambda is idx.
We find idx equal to 7171.83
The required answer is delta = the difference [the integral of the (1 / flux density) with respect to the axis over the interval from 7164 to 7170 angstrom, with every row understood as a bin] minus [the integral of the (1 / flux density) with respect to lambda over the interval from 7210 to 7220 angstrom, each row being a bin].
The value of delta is -0.1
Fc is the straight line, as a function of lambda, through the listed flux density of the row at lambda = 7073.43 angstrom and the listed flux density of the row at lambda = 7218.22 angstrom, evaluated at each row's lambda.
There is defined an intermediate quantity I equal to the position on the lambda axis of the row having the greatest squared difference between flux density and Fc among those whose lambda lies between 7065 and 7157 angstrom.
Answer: 7155.33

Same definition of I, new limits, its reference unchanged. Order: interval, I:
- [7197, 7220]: 7211.57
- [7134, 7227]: 7185.05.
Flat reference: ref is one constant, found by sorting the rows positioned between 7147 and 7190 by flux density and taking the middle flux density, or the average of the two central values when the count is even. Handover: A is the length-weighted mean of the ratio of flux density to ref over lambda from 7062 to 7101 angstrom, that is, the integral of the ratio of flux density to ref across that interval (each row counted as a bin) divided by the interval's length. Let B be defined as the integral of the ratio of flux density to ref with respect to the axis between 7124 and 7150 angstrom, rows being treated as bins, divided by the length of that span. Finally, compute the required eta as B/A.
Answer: 1.04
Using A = 0.98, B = 1.02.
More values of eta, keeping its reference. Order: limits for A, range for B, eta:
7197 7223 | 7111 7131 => 0.97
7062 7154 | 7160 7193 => 0.97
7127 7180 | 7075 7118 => 0.95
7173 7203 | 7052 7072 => 1.07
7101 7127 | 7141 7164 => 1.05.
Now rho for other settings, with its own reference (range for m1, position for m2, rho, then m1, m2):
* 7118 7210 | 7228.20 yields -0.09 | -0.0258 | 0.05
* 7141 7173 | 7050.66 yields 0.00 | -0.0209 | 0.00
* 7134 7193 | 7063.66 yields 0.00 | -0.0186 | 0.00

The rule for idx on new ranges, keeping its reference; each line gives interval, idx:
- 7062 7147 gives 7099.54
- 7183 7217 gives 7185.05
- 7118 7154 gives 7125.74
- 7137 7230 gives 7185.05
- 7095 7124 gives 7099.54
